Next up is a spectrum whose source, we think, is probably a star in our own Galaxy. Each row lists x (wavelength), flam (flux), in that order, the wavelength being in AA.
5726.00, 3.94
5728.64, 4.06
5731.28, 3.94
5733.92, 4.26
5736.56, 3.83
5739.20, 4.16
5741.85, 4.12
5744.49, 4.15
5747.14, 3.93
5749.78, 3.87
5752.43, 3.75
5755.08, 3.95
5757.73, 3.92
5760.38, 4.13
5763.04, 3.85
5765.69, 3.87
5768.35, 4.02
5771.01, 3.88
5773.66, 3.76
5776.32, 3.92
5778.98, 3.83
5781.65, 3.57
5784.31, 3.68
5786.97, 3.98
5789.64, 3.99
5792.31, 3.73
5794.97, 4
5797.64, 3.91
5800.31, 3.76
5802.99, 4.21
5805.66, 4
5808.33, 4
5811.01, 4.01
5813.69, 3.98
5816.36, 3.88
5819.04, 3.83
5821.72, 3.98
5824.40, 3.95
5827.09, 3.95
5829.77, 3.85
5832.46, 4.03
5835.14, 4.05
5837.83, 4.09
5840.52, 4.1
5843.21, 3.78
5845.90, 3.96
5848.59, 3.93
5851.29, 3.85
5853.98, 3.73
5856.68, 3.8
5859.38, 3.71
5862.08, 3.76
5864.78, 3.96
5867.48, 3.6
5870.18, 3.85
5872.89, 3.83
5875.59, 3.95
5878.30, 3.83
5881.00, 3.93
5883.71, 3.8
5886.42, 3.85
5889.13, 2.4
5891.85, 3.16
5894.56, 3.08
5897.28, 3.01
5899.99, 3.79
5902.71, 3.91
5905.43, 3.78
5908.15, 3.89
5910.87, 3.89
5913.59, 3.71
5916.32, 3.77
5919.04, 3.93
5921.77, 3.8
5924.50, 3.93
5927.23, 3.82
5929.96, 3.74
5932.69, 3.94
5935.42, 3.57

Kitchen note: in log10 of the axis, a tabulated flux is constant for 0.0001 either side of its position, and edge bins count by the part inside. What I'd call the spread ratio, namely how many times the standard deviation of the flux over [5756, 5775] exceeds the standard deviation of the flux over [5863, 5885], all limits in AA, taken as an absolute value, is 1.0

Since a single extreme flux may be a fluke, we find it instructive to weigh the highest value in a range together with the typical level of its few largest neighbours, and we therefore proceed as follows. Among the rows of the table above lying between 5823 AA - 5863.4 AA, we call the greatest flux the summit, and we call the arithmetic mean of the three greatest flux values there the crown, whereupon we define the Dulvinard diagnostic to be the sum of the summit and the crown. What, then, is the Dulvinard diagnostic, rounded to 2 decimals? 8.18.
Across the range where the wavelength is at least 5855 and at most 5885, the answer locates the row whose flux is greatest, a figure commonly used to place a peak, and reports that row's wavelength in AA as 5864.78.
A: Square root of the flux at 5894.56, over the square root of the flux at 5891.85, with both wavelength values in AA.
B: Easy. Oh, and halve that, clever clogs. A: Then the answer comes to 0.4936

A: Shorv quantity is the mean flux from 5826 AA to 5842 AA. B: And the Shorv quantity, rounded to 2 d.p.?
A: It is 4.01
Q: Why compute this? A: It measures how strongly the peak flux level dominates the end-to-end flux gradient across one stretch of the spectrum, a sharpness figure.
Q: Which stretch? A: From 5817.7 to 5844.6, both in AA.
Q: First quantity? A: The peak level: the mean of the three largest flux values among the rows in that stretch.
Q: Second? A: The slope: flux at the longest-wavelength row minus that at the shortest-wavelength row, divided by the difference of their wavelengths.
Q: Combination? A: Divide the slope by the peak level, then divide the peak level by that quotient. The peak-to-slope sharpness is -8047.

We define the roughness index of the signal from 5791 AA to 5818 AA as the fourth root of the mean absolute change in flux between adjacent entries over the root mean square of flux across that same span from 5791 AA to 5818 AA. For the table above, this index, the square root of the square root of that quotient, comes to 0.438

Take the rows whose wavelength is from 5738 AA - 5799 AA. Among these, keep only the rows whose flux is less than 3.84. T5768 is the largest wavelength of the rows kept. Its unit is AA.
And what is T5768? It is 5792.31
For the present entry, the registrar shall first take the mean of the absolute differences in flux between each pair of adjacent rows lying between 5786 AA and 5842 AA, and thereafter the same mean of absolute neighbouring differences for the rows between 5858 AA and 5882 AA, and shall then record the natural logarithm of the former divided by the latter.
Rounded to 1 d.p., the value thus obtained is -0.3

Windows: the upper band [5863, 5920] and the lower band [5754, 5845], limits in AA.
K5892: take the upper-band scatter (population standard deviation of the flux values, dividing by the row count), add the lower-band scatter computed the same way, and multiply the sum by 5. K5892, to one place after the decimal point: 2.6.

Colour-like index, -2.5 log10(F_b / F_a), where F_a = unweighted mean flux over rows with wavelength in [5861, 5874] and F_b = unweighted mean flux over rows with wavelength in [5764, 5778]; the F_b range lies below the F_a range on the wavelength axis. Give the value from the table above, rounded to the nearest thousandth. -0.025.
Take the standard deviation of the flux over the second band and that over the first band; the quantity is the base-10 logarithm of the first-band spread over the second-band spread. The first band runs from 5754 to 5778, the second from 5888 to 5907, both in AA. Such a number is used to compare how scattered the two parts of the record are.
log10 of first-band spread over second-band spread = -0.71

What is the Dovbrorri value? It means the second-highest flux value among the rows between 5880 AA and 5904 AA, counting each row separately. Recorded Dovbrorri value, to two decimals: 3.91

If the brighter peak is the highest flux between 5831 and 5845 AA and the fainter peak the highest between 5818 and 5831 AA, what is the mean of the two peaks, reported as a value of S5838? 4.04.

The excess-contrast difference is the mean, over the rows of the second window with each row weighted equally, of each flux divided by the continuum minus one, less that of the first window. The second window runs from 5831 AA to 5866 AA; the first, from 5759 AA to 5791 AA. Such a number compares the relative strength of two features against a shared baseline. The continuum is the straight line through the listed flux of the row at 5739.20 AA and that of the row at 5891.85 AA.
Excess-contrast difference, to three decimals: 0.147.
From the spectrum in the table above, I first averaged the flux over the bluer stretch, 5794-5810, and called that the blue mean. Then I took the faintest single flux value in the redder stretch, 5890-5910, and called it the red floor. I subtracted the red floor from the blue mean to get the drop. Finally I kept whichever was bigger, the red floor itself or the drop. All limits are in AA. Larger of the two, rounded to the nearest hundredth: 3.01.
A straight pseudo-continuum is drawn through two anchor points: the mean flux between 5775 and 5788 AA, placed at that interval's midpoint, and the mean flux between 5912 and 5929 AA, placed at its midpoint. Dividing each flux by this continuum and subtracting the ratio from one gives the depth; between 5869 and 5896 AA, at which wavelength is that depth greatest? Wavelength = 5889.13 AA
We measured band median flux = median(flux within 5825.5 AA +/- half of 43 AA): 3.98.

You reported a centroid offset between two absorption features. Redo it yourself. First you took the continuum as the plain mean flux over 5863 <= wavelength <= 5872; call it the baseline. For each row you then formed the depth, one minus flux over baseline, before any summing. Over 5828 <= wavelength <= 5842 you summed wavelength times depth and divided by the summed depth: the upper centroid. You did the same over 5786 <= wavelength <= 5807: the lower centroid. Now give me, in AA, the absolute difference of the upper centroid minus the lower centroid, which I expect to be 38.8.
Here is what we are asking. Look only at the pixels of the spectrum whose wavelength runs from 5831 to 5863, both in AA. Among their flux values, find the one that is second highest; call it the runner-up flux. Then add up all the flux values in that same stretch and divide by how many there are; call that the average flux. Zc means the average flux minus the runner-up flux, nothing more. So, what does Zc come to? -0.19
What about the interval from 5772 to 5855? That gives -0.19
